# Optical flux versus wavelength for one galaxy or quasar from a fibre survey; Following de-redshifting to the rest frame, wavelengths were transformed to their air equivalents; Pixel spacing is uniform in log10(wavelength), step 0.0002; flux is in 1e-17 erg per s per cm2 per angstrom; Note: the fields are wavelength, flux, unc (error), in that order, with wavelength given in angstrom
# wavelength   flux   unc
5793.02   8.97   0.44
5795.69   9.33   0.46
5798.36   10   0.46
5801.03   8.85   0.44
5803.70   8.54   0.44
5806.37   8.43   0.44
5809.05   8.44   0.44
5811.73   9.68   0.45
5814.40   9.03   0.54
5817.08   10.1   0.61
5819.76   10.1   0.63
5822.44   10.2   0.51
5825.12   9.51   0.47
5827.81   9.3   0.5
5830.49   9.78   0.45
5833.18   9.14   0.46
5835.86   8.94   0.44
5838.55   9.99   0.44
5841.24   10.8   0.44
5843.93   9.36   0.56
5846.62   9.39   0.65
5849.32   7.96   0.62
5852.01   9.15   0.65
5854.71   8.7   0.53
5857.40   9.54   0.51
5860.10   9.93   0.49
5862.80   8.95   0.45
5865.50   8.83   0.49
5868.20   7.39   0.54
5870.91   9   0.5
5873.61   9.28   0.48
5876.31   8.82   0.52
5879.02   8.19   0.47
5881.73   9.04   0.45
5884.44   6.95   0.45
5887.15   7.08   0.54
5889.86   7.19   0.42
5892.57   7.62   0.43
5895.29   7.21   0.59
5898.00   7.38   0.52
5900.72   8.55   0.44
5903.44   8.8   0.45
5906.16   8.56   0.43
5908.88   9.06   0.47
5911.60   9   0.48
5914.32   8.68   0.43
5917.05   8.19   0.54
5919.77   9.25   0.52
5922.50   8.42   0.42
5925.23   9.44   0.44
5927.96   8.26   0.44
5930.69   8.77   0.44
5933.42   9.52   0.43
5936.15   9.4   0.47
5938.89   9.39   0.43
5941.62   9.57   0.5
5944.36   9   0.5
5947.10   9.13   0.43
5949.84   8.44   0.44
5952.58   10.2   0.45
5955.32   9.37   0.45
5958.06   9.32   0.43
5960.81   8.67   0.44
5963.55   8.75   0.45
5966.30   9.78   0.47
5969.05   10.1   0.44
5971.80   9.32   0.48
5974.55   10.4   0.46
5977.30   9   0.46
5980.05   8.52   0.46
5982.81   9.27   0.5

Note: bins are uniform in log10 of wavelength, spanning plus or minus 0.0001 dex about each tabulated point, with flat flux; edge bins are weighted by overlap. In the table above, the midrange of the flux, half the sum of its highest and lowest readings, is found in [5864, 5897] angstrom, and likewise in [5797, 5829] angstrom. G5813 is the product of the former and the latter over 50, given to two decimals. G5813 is 1.51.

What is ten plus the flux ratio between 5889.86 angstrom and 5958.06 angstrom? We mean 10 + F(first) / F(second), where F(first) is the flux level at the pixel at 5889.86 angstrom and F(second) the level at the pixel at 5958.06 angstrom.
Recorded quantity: 10.77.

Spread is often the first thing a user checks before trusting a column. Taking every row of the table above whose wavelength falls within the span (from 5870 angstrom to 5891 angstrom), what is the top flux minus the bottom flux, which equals 2.33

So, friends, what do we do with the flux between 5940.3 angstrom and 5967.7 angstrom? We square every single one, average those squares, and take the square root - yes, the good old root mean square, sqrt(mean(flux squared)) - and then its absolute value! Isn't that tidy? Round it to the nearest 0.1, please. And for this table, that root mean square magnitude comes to 9.2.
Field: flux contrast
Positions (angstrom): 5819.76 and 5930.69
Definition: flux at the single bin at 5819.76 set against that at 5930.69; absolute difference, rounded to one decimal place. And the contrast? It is 1.3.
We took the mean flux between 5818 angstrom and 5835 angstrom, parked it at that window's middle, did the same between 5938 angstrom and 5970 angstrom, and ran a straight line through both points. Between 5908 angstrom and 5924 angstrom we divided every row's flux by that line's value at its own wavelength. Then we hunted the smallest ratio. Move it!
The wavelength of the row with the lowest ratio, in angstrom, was 5917.05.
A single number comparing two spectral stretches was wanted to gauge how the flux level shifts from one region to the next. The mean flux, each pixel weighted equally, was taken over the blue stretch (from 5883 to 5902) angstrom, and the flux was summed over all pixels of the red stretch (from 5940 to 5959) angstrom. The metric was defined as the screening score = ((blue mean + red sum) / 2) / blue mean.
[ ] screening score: 4.9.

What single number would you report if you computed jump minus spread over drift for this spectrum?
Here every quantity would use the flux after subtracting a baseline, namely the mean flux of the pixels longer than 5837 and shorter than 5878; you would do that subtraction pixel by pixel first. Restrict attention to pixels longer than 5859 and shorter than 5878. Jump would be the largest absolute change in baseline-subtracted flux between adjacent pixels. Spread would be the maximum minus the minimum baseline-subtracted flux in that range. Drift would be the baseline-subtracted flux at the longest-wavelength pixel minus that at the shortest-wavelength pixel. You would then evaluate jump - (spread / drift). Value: 4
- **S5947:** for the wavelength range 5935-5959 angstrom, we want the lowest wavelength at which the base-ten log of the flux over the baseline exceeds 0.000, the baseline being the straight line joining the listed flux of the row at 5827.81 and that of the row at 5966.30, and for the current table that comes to 5952.58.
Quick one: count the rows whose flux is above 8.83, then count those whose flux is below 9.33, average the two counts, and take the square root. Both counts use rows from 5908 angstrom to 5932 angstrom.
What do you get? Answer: 2.45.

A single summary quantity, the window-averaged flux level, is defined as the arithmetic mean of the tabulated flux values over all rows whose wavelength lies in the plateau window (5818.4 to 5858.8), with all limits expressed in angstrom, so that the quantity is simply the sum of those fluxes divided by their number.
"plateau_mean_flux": 9.5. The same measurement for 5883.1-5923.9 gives 8.1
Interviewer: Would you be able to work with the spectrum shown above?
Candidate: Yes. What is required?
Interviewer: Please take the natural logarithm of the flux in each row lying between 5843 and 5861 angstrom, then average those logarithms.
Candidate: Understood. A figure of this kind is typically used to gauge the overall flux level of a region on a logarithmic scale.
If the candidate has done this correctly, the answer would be 2.21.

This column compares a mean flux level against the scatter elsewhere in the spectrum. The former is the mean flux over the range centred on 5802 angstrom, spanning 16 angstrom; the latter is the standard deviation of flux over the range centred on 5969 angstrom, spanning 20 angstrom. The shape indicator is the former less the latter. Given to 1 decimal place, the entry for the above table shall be 8.3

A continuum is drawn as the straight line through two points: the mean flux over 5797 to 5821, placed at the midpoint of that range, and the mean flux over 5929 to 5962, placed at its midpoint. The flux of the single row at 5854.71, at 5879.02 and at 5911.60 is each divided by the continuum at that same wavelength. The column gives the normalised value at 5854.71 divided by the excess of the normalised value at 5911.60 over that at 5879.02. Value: 11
